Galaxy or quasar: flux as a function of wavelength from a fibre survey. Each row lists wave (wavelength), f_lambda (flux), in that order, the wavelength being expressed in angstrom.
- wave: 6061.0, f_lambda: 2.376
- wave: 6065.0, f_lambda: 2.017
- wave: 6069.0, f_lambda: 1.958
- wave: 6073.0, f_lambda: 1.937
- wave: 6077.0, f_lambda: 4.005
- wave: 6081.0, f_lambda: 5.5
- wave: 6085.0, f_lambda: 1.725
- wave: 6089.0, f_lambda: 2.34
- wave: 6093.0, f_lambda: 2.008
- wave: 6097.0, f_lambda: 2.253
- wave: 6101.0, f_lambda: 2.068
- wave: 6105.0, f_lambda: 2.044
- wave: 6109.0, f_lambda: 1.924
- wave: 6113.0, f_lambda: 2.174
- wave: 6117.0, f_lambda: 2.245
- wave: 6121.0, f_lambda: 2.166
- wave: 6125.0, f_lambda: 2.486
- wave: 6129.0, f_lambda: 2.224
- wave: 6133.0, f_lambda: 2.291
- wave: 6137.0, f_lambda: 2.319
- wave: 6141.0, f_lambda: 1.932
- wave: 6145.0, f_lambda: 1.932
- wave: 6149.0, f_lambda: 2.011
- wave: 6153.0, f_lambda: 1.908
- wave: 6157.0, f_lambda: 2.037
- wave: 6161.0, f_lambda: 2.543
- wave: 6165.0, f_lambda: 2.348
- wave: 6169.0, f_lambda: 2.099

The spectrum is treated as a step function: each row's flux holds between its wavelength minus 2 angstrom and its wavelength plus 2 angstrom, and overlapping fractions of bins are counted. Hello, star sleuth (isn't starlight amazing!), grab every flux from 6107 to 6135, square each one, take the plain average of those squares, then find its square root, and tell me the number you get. 2.22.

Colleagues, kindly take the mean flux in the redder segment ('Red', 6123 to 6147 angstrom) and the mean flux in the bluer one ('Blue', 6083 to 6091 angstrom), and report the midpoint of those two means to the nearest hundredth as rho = 2.11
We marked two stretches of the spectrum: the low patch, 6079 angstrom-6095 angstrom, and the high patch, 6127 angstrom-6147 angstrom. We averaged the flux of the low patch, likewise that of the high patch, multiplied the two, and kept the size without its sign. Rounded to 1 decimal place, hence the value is 6.2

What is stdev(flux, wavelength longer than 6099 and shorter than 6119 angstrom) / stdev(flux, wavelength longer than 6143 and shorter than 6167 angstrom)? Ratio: 0.5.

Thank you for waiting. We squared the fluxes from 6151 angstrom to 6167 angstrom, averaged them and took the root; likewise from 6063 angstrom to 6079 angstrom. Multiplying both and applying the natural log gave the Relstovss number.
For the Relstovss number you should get 1.77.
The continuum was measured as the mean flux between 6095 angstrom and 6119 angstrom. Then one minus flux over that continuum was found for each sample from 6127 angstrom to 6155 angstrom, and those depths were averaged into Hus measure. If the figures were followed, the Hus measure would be 0.01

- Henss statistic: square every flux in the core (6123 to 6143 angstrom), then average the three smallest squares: 4.6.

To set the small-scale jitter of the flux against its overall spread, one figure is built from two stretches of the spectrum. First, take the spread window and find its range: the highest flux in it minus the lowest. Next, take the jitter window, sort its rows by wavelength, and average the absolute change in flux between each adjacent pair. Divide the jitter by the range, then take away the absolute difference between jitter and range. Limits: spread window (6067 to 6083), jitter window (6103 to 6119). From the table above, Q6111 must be -3.4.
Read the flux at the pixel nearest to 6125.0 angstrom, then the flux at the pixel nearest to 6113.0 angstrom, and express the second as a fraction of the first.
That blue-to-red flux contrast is 0.87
